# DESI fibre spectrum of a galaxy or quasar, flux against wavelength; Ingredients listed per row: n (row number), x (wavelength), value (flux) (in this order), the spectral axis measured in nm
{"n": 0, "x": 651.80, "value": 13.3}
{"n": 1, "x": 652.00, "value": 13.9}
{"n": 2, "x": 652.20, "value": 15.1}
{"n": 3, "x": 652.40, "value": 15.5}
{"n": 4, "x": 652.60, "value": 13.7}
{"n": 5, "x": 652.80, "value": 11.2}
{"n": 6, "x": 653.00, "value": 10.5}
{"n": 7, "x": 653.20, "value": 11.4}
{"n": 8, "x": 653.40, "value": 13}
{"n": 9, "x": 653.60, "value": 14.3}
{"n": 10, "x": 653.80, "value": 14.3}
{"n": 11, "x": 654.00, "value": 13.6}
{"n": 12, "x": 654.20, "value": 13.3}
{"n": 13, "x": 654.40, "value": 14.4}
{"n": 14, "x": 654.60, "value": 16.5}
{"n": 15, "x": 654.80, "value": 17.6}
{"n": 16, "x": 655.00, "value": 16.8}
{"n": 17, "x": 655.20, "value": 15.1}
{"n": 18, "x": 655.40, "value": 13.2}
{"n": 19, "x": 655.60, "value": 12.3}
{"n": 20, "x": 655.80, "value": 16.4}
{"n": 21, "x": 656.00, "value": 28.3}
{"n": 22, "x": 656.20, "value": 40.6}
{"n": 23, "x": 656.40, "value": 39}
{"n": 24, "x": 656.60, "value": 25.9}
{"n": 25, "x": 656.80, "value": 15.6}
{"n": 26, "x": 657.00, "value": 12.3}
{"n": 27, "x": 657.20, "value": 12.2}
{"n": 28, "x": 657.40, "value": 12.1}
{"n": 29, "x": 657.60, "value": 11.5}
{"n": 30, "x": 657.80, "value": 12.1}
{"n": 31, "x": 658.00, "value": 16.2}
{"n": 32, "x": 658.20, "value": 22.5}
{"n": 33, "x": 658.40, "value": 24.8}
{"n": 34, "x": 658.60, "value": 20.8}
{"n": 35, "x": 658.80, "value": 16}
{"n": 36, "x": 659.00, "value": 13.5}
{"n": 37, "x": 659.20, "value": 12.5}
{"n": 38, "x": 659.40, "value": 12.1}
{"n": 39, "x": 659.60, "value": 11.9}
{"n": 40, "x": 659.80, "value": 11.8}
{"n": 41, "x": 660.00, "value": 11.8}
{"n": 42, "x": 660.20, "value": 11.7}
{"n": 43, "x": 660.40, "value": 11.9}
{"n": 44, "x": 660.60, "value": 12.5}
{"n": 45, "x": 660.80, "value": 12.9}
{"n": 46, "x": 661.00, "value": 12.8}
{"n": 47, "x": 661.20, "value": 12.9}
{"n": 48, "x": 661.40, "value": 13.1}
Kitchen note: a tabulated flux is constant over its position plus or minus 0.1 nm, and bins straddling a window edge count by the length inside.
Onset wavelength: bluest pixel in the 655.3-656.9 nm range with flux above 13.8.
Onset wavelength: 655.80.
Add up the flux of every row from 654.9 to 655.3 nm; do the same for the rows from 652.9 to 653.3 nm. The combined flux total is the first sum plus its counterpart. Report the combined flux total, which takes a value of 54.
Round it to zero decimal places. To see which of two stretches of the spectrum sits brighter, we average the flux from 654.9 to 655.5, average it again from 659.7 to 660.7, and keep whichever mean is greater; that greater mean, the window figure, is 15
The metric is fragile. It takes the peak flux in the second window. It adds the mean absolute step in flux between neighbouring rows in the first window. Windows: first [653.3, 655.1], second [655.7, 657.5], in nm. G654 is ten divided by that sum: 0.241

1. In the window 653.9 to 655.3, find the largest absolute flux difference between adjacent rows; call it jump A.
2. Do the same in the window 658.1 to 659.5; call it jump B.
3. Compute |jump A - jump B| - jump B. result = -2.1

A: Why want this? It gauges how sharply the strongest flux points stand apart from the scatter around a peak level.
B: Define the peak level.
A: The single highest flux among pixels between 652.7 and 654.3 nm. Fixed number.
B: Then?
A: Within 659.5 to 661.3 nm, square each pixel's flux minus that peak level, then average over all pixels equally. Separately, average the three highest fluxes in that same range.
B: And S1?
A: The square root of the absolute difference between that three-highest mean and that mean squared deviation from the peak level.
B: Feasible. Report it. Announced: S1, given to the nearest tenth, 2.9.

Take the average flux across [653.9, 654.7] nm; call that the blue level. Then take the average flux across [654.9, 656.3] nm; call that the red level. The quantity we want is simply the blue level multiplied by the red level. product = 295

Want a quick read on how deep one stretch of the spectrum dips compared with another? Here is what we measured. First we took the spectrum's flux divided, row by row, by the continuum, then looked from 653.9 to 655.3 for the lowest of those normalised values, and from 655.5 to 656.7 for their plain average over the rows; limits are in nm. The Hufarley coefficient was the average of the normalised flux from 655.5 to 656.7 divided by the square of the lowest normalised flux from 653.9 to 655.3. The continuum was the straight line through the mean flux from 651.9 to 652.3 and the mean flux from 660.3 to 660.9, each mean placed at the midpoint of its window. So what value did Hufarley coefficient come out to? 2.22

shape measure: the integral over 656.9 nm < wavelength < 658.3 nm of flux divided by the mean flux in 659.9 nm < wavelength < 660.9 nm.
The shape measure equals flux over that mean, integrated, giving 1.63 nm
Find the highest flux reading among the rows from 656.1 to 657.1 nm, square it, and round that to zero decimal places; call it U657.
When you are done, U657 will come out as 1648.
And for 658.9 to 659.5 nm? 182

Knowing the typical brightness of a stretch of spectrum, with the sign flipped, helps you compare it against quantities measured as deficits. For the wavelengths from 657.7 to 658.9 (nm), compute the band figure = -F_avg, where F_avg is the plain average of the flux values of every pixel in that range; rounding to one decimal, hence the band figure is -18.7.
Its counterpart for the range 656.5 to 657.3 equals -16.5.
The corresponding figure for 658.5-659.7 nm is -14.5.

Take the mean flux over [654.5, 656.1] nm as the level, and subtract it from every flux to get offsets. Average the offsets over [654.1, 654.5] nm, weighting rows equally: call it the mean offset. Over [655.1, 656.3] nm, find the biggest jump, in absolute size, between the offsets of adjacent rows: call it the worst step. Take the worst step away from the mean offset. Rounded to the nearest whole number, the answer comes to -15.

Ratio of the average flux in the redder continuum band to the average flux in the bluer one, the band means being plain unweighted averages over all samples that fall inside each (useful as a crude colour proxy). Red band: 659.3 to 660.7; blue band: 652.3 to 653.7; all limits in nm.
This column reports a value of 0.93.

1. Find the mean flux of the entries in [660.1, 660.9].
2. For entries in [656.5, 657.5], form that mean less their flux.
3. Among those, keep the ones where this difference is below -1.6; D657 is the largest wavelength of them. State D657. 656.80 nm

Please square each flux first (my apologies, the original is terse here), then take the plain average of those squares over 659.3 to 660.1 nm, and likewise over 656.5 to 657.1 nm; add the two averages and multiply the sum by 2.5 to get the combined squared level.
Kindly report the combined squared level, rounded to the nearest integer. 1242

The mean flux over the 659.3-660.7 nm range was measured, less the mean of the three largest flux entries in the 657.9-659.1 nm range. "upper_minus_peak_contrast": -10.7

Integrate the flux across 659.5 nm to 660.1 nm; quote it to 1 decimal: 7.1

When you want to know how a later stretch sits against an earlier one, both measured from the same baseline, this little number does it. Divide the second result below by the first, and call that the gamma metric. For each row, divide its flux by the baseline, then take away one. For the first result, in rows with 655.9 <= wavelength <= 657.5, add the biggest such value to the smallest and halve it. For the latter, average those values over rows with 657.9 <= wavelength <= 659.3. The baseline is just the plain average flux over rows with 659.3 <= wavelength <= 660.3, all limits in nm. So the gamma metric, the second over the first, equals 0.4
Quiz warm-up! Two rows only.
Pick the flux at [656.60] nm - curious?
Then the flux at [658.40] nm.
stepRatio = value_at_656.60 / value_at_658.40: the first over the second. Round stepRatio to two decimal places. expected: 1.04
